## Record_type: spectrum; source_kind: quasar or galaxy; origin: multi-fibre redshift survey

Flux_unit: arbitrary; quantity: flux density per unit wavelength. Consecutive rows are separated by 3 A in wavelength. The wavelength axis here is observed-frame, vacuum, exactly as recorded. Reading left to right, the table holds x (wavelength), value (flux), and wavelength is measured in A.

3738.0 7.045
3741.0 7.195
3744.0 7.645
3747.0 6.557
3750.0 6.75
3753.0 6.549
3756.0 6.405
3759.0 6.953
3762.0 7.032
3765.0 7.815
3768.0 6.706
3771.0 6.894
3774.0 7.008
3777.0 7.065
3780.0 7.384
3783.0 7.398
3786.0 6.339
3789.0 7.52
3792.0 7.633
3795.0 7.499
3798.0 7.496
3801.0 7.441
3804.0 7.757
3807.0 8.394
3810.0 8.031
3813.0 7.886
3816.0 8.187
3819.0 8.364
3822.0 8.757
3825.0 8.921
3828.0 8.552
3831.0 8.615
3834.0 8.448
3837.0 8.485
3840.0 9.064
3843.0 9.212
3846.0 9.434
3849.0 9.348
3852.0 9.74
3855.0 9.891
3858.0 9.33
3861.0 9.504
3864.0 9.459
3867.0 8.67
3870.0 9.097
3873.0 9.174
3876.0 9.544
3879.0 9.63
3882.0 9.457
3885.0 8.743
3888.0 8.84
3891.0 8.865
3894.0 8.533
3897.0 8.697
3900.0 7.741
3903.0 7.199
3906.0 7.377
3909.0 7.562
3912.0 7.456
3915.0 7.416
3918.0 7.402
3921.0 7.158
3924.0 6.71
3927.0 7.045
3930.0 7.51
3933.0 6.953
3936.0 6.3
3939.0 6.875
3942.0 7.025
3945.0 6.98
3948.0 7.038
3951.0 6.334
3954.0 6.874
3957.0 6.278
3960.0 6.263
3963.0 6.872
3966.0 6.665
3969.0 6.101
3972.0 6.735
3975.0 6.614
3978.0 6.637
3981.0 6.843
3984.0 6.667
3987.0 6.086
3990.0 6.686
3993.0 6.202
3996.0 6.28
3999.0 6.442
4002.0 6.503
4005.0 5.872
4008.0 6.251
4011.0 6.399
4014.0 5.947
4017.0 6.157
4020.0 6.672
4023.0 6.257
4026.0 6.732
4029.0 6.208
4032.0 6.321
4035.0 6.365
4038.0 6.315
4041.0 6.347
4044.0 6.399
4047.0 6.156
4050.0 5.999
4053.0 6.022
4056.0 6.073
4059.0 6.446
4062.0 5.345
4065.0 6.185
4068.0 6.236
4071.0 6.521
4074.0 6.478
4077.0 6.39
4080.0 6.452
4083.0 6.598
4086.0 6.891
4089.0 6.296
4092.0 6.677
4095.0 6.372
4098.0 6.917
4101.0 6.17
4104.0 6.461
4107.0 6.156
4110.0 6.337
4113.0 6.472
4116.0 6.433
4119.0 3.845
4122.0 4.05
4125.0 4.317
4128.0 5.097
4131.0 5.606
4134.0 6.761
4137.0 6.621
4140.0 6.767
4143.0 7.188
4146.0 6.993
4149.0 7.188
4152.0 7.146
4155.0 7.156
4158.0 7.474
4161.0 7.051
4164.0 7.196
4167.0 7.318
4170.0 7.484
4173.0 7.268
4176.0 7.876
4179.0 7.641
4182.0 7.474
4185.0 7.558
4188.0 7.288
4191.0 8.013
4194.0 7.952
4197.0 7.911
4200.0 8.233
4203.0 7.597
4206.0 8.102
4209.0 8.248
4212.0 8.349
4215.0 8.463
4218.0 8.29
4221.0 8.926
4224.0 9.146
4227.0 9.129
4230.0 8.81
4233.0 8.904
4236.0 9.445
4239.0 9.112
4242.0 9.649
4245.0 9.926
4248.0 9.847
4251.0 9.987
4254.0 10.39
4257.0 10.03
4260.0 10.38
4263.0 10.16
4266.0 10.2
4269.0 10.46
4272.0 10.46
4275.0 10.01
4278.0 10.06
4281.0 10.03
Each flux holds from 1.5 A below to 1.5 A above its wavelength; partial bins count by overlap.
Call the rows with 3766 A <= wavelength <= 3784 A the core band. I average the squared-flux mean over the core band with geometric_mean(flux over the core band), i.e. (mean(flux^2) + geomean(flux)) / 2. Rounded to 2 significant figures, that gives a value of 29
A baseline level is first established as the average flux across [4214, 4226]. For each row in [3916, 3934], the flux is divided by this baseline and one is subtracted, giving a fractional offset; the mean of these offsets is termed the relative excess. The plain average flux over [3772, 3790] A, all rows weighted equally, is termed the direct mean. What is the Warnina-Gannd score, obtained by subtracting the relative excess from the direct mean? 7.3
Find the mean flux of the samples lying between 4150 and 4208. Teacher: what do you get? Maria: 7.6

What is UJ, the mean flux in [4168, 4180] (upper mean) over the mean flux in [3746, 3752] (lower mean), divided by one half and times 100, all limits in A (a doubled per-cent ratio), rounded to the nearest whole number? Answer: 227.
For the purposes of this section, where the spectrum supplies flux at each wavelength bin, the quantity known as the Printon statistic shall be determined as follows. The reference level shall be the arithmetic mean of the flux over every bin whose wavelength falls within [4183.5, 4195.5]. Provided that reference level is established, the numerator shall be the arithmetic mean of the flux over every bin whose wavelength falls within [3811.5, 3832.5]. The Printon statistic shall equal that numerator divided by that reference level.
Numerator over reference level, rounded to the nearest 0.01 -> 1.10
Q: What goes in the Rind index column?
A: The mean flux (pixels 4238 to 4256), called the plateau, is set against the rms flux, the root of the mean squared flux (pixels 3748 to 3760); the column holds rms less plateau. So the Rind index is -3.2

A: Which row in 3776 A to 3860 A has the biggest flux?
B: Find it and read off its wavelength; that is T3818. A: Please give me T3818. 3855.0 A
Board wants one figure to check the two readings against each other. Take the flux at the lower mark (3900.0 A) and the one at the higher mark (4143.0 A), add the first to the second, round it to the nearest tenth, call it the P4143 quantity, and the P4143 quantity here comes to 14.9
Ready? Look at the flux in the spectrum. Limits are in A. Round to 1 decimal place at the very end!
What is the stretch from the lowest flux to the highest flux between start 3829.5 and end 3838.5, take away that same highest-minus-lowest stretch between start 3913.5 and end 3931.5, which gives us -0.6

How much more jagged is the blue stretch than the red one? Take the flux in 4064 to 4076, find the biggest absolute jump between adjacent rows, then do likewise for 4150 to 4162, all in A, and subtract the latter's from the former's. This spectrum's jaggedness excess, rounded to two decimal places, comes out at -0.14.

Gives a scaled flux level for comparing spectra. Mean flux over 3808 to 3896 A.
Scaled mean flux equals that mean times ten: 90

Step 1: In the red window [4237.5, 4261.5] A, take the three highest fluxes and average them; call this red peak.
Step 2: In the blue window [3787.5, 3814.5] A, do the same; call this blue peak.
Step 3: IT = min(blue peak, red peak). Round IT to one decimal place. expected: 8.1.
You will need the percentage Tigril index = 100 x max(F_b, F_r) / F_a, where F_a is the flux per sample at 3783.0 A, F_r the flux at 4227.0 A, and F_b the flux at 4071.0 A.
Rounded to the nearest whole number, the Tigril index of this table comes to 123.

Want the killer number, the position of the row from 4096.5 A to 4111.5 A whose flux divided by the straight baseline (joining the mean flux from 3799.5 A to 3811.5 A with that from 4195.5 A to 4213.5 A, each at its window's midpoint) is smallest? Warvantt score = 4107.0 A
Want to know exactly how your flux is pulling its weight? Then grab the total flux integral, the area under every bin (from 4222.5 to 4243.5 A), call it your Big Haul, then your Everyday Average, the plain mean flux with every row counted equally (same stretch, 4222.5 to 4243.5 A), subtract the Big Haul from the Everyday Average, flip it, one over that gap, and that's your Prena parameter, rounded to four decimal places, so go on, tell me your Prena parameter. -0.0055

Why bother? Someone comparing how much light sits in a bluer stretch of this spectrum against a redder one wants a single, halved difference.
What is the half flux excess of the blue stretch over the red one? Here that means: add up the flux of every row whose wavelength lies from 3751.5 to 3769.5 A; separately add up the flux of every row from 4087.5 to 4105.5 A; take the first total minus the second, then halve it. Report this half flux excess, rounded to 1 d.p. 1.3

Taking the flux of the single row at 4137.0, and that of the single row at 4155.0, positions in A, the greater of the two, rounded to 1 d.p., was 7.2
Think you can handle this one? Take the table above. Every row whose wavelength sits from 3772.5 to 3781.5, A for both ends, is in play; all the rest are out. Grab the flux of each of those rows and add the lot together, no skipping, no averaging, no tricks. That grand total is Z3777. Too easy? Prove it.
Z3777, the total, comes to 21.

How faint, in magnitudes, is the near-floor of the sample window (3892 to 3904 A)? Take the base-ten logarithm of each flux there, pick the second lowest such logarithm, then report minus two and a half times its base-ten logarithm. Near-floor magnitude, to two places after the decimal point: 0.13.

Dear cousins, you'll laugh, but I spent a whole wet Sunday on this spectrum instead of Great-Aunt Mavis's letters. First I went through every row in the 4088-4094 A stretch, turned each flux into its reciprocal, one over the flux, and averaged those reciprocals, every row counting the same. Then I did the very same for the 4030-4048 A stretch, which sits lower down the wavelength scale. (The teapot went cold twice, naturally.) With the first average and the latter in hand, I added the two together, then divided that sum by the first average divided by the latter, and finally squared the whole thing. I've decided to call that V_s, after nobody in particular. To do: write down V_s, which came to 0.103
